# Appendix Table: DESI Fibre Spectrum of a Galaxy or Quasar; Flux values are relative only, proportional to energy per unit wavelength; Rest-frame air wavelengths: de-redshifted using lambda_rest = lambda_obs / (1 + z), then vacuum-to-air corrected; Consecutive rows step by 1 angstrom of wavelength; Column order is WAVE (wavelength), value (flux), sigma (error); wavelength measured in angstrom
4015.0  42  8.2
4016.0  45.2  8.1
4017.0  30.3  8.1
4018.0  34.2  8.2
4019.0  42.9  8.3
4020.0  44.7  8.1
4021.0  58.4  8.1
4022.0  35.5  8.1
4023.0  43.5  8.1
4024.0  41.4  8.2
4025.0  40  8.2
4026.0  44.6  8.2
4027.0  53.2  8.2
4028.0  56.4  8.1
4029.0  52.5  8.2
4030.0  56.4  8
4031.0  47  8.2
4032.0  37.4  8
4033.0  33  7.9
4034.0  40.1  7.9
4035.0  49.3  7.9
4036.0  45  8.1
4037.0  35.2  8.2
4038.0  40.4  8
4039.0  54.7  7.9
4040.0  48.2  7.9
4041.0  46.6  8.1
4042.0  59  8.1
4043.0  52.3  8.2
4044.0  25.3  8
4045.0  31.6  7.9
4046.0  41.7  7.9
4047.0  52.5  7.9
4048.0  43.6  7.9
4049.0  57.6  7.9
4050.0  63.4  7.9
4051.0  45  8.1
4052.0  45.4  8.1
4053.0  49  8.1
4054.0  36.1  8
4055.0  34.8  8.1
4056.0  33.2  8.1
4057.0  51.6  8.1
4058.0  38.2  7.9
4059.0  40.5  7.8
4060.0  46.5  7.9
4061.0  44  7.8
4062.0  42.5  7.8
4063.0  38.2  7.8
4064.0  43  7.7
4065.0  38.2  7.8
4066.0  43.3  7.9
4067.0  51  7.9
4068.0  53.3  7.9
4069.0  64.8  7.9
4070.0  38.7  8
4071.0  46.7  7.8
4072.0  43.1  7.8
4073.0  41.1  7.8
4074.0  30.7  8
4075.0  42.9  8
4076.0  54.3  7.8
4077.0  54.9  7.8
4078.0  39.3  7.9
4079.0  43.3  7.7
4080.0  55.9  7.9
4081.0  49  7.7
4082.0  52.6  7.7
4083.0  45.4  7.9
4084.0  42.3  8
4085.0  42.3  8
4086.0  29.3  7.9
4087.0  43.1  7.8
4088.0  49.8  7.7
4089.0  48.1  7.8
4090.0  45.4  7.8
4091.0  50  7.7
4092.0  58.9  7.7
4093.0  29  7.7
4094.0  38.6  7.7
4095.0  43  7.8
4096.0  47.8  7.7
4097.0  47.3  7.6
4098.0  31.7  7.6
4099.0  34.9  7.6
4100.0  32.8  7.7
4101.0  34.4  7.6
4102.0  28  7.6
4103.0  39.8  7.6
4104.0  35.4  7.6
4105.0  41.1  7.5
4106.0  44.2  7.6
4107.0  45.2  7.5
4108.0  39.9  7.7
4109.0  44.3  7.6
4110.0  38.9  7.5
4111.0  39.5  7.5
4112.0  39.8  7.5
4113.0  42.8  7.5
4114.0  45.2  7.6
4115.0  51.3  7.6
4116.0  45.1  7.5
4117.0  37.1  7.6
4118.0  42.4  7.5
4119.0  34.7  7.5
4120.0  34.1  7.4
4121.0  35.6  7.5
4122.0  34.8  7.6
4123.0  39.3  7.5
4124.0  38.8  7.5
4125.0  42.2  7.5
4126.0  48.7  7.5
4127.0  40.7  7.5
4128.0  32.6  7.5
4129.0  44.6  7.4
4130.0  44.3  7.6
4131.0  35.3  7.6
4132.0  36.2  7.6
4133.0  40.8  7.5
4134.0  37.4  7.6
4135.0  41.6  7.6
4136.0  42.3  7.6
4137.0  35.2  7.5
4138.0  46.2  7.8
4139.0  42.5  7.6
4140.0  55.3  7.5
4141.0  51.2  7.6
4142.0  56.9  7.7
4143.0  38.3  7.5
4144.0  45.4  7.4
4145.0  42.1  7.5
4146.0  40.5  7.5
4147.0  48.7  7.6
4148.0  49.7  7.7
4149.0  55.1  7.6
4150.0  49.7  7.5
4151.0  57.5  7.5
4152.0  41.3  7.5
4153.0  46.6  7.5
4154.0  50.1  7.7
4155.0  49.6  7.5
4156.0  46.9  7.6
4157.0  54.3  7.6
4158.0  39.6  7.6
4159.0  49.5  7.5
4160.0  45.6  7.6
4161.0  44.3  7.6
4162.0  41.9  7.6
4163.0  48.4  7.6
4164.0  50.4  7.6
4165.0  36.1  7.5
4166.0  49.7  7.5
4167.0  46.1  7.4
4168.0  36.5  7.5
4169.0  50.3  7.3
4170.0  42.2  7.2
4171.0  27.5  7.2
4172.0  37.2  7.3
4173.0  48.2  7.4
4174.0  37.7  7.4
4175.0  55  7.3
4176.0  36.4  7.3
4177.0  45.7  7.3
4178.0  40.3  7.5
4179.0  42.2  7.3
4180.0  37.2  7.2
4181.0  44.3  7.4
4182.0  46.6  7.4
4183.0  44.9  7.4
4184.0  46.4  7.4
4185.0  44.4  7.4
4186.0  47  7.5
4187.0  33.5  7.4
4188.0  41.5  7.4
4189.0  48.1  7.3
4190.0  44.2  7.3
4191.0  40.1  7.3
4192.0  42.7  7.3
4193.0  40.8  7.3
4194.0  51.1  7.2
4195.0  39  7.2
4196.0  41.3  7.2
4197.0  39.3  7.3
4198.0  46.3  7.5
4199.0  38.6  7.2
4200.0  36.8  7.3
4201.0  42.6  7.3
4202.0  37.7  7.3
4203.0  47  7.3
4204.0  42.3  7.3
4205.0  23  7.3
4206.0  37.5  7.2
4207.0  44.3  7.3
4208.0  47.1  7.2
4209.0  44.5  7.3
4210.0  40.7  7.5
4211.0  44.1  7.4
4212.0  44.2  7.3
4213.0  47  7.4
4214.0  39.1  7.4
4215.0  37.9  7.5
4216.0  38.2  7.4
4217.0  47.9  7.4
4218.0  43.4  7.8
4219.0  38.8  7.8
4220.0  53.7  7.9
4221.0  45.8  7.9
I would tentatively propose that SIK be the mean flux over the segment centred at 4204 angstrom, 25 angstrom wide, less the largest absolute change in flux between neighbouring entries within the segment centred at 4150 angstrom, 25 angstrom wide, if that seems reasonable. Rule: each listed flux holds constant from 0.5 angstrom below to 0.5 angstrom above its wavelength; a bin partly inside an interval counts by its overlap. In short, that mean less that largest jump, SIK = 23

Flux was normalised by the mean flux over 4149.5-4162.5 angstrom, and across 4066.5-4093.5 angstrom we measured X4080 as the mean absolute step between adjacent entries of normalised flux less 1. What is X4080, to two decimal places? 0.18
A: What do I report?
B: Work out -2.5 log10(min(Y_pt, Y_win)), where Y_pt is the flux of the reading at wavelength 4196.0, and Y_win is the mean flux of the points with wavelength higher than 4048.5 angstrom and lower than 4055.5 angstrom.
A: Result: -4.04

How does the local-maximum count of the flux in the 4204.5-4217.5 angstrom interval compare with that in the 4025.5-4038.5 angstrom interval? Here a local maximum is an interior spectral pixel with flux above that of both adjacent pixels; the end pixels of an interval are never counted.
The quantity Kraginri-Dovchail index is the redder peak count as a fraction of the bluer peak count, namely 0.67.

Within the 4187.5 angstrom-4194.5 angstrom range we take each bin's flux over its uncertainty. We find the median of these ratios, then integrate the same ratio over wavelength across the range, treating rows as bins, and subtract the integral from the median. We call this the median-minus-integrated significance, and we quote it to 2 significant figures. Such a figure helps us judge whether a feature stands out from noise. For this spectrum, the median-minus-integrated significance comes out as -36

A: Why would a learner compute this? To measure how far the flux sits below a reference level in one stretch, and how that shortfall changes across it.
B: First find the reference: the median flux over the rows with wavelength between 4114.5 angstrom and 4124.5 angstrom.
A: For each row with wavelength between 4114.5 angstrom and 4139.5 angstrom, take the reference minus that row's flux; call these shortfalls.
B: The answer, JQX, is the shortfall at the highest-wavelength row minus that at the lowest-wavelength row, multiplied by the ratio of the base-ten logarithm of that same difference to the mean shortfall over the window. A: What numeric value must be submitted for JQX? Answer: -3.8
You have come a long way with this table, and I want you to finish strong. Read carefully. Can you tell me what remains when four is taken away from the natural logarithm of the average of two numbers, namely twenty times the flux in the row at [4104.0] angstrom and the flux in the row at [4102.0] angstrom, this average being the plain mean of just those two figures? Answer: 1.91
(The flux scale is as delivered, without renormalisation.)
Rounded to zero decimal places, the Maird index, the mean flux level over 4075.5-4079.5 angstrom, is 48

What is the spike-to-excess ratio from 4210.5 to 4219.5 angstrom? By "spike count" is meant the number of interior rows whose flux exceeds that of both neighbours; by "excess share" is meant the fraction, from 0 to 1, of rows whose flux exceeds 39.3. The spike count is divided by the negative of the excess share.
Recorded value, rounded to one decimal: -3.6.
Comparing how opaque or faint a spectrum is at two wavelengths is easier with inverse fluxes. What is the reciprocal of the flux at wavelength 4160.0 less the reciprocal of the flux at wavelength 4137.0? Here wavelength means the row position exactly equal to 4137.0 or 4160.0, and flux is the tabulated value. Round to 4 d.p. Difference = -0.0065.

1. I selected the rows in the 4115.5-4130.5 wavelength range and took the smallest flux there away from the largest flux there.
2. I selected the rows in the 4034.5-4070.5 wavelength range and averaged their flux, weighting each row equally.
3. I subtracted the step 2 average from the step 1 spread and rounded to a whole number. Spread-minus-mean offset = -29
